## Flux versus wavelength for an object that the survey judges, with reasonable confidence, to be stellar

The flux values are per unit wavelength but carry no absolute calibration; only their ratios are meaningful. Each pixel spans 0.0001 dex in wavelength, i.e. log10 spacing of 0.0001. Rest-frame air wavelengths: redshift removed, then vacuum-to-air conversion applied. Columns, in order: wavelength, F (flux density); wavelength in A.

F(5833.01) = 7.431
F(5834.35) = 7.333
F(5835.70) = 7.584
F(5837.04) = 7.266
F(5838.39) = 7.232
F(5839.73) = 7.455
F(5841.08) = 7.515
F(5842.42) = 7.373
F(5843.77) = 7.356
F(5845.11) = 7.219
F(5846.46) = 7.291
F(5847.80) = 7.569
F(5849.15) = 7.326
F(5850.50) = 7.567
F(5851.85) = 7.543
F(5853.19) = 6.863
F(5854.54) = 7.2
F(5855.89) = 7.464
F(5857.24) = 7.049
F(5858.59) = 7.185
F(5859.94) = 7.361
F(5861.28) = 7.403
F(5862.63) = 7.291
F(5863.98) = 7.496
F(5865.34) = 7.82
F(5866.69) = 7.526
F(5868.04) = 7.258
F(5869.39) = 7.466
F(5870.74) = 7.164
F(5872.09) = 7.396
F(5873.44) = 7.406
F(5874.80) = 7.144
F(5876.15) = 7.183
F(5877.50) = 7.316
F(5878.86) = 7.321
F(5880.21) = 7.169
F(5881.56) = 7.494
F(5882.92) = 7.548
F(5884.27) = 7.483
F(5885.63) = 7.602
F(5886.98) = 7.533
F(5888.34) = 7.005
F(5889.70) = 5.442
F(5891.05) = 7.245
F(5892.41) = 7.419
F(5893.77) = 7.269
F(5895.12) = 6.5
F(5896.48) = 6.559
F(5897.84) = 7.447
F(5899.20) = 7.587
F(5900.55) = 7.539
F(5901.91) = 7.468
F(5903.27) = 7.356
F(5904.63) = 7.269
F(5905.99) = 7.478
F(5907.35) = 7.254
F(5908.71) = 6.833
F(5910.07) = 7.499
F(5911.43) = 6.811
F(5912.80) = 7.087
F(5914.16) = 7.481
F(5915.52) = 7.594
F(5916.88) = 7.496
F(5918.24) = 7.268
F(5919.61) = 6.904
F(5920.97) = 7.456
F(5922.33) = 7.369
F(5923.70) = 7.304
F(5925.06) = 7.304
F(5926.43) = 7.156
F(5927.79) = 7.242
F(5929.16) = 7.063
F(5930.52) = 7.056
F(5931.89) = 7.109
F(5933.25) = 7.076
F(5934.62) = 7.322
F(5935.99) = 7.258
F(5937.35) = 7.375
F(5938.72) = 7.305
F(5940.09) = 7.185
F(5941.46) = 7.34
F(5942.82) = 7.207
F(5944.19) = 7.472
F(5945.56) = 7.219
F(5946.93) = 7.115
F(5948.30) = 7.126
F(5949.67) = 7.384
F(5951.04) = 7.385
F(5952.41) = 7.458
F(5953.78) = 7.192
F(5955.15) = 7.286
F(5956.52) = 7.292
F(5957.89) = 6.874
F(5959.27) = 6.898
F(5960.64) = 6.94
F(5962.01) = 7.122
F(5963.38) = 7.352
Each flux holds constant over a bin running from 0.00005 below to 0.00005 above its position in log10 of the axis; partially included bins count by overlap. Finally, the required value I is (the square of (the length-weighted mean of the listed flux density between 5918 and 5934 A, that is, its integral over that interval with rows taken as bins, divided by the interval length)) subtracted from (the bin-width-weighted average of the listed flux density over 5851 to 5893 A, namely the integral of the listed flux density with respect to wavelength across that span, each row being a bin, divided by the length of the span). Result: -44.4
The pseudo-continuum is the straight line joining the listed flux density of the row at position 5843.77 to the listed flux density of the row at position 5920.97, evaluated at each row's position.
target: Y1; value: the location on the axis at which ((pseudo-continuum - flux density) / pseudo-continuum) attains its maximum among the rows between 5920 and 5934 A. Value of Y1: 5930.52 A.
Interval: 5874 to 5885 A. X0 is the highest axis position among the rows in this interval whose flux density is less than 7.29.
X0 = 5880.21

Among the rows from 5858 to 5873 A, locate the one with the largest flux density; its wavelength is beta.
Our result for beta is 5865.34 A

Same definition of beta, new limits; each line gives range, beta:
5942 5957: 5944.19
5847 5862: 5847.80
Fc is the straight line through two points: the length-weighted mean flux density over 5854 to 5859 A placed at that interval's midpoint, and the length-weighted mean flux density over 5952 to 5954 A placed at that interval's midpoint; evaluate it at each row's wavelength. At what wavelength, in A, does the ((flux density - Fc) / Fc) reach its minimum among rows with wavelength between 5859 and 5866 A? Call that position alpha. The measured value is 5862.63 A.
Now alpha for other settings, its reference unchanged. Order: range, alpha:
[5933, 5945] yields 5933.25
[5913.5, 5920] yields 5919.61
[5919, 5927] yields 5919.61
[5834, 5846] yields 5845.11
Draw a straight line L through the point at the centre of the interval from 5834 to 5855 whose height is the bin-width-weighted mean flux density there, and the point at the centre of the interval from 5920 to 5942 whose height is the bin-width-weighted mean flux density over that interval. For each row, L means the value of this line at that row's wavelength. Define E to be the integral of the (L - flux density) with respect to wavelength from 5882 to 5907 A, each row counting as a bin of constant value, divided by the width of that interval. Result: 0.08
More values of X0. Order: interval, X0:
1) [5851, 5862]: 5858.59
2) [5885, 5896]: 5895.12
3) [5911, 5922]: 5919.61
